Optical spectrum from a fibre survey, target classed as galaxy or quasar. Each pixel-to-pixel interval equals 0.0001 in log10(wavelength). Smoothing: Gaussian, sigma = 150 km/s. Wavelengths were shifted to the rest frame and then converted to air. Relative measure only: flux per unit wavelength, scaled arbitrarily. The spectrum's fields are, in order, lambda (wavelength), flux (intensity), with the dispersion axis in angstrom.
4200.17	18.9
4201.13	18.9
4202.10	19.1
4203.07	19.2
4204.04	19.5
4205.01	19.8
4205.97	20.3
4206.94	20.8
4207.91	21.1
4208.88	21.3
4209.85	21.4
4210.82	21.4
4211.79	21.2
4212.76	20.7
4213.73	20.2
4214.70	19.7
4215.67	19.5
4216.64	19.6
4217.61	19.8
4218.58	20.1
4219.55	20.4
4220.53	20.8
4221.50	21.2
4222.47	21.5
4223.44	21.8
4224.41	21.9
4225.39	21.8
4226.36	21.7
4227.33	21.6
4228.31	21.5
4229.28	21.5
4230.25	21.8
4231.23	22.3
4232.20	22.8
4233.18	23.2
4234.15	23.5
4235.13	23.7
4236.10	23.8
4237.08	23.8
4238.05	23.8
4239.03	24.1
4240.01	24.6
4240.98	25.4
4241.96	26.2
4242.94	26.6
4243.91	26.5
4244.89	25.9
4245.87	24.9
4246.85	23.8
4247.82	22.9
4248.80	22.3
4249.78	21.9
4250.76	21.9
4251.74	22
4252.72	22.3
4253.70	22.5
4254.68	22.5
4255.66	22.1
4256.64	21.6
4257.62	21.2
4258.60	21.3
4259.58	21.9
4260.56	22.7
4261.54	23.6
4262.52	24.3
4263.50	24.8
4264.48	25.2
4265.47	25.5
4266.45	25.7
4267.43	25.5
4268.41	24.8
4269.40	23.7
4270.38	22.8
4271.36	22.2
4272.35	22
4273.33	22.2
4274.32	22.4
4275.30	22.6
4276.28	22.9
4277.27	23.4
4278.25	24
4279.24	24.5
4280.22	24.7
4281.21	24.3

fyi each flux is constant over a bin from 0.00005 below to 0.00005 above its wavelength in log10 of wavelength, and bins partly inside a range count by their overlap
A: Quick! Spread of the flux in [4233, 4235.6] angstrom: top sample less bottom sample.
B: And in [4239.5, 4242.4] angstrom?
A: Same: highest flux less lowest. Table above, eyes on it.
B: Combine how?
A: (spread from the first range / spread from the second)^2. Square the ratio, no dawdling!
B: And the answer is 0.10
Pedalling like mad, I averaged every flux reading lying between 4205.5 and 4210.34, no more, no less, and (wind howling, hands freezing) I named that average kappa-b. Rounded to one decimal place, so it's 21.0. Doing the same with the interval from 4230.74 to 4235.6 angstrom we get 23.1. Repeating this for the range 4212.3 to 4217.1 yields 19.9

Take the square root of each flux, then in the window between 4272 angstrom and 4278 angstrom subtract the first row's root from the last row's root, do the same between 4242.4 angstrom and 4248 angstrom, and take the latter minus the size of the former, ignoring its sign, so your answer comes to -0.52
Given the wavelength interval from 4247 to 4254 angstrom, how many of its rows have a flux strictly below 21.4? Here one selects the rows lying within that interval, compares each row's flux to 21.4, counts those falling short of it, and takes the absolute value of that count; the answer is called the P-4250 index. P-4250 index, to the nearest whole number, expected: 0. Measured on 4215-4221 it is 6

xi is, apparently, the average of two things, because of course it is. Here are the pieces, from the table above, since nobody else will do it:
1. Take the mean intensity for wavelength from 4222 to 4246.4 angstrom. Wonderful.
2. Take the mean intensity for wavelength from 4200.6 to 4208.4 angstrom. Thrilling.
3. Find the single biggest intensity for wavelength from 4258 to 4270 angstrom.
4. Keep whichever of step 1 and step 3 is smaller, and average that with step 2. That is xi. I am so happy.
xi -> 21.6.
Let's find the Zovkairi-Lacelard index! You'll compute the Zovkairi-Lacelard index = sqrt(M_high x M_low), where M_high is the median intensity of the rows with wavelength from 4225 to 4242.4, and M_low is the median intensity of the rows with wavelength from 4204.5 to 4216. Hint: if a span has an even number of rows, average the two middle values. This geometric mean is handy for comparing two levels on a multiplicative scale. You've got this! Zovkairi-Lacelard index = 22.0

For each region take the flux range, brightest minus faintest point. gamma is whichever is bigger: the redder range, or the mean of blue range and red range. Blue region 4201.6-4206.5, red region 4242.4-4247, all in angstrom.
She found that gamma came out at 2.8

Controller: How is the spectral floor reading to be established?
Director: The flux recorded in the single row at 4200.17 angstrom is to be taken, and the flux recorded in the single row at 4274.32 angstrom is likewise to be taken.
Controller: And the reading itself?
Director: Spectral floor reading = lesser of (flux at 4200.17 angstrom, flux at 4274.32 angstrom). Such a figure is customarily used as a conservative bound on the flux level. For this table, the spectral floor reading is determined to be 18.9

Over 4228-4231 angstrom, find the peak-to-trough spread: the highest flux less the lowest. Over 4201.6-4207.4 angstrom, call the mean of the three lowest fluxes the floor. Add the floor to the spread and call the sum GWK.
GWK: 19.6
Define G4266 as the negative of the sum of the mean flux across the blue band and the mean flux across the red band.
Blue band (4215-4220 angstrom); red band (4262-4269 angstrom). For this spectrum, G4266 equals -45.0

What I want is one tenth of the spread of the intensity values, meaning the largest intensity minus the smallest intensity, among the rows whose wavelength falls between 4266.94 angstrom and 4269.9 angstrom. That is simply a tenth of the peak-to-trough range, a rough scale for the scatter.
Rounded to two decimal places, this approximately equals 0.18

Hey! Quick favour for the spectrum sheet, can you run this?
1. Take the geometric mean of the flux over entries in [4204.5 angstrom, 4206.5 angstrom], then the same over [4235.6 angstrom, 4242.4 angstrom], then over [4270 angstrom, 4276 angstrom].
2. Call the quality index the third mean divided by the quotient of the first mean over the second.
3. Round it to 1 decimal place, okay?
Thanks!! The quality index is 27.3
